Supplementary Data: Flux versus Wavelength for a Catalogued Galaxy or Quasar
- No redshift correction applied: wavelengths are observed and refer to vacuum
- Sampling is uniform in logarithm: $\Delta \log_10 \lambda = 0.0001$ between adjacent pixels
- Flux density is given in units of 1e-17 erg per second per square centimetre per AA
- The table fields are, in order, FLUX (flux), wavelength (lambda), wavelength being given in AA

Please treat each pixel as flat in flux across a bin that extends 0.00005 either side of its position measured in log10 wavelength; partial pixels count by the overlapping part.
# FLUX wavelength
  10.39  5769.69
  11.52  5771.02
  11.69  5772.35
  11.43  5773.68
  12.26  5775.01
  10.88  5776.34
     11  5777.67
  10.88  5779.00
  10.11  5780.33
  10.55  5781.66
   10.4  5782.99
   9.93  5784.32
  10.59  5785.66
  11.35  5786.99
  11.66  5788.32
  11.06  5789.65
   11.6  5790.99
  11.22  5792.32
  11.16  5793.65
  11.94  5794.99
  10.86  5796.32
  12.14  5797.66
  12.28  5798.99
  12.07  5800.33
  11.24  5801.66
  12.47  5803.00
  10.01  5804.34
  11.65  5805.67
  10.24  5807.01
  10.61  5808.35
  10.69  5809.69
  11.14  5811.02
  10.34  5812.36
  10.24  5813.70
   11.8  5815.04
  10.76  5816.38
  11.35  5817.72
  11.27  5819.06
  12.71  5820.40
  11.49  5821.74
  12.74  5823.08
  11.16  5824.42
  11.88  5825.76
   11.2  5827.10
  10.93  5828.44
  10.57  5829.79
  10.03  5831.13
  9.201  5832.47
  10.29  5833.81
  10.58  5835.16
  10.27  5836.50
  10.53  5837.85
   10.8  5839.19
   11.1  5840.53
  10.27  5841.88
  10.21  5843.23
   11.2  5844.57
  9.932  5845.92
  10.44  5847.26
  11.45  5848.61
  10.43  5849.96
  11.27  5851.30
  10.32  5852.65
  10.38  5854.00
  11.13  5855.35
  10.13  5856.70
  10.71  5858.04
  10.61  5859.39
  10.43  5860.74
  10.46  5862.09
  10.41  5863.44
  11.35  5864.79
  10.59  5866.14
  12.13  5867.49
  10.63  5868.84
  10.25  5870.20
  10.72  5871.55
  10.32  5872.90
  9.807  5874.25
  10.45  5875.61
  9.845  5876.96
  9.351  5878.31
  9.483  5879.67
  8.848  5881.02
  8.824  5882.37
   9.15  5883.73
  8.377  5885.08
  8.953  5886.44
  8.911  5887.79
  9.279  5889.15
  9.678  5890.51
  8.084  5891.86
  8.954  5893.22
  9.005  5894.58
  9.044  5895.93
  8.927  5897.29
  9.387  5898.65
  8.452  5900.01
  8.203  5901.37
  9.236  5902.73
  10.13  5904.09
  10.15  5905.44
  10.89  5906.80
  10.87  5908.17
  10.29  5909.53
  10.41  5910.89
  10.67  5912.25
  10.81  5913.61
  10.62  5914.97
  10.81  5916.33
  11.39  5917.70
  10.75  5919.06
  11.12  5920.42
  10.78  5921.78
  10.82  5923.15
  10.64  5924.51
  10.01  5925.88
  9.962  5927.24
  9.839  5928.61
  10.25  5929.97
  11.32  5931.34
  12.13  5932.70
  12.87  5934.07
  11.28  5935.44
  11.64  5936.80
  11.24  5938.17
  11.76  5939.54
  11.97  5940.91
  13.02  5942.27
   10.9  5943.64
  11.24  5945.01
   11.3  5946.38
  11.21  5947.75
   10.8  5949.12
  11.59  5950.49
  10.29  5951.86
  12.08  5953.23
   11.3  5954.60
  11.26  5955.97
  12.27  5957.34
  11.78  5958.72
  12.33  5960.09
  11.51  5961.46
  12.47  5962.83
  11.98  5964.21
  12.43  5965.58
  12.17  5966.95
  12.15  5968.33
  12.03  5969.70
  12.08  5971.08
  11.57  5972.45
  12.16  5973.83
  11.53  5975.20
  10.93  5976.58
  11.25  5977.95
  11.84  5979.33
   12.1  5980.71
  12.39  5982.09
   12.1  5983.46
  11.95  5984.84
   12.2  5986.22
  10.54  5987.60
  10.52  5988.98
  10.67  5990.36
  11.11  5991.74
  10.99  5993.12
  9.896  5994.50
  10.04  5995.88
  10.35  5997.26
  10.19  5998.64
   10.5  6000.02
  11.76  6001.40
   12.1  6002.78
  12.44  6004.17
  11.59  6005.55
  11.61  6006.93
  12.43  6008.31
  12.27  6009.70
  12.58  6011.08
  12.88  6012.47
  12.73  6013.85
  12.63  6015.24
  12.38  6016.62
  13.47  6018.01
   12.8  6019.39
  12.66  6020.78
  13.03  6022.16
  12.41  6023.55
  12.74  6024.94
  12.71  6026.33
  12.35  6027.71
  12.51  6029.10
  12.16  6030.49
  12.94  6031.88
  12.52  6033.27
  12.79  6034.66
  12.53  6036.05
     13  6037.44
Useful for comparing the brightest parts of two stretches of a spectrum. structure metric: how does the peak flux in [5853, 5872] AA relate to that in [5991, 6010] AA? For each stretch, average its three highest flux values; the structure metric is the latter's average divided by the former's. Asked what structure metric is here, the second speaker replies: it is 1.07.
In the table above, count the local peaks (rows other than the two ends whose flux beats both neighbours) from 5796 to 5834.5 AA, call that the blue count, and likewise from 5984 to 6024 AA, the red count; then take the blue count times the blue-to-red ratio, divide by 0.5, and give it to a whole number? 20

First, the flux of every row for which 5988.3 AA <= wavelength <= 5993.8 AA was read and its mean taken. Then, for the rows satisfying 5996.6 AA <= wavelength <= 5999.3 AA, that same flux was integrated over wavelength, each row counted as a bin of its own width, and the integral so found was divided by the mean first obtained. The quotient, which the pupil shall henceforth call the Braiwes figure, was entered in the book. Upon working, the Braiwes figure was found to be 3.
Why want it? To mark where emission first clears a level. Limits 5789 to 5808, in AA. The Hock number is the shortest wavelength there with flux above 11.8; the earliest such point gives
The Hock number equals 5794.99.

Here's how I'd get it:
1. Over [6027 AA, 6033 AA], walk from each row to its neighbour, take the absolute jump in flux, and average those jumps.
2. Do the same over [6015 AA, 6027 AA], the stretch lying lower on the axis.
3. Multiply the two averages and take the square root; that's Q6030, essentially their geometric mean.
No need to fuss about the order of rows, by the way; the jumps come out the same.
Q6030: 0.43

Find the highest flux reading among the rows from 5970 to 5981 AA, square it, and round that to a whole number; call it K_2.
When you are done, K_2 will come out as 148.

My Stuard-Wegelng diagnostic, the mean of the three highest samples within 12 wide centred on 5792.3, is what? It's 11.9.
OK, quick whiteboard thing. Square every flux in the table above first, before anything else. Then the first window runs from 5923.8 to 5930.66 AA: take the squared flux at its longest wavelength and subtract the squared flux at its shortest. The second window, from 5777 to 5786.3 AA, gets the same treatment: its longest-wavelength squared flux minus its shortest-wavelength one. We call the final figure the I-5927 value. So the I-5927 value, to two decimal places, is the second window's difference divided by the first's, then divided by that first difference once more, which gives -0.13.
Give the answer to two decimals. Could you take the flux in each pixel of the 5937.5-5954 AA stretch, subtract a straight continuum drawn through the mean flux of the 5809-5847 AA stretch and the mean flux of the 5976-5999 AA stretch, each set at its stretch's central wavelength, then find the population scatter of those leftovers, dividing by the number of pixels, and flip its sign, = -0.68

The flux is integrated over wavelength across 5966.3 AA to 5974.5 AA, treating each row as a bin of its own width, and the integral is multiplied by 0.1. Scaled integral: 10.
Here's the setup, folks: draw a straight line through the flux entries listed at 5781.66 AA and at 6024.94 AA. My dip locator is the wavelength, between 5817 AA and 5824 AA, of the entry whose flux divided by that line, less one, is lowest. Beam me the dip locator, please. 5819.06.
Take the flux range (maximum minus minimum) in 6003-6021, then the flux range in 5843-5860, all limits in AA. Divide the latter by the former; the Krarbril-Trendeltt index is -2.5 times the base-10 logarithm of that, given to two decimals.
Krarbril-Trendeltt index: 0.23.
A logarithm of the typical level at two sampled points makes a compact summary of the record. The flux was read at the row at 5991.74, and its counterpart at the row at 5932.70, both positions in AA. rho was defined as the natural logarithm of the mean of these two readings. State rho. 2.45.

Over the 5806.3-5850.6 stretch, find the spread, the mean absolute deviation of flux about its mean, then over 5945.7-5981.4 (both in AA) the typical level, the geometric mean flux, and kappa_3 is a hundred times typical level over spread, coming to 2009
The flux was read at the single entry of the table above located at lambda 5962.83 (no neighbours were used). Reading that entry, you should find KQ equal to 12.47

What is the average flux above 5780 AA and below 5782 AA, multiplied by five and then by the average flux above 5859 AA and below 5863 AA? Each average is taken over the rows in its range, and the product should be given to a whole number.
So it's 542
